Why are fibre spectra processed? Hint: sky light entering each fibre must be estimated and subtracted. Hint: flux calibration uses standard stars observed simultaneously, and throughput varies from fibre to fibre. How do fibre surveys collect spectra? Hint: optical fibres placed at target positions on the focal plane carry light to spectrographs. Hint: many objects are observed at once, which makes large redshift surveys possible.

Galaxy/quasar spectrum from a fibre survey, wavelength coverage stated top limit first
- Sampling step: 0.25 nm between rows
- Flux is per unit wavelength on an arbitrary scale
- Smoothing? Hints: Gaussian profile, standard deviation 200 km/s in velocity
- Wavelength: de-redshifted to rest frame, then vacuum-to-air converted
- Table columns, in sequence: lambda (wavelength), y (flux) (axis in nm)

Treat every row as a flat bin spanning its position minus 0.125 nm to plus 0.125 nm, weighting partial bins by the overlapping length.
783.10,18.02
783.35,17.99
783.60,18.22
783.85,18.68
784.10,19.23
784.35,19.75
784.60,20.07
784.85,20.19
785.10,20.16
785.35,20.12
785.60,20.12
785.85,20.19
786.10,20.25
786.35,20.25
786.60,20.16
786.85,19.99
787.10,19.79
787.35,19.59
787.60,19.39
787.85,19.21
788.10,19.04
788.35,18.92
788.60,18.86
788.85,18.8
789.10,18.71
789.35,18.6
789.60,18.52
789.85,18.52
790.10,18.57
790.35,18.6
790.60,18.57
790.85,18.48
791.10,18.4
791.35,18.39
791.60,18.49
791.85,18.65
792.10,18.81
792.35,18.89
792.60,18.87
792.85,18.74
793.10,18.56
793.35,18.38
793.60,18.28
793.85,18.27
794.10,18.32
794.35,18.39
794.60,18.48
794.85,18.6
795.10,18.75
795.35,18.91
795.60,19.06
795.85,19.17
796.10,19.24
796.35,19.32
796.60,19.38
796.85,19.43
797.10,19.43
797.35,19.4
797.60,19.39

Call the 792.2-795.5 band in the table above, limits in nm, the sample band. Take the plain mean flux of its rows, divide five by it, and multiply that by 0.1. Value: 0.0269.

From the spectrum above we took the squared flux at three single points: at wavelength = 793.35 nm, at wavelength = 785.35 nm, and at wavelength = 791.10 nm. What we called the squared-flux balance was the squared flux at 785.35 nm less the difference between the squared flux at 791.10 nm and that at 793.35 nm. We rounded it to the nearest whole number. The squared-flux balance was 404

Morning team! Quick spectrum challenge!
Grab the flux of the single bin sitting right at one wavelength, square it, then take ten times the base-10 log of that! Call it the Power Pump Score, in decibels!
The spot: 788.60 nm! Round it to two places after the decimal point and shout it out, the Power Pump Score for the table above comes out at 25.51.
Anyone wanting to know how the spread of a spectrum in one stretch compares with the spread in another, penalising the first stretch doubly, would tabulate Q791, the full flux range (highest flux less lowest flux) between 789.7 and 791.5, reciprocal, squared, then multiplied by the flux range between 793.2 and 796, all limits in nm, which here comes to 20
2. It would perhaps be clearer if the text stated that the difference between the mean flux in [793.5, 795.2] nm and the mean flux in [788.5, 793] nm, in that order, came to -0.20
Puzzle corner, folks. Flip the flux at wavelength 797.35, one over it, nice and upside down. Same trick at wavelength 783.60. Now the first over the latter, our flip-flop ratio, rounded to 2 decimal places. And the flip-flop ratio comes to 0.94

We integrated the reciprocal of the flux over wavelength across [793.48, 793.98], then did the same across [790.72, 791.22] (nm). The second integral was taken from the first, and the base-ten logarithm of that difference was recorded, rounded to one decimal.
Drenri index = -3.6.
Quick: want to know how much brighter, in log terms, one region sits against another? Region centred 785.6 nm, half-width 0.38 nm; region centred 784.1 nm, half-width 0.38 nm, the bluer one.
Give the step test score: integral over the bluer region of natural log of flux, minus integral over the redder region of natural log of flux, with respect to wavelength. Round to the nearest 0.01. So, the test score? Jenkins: -0.04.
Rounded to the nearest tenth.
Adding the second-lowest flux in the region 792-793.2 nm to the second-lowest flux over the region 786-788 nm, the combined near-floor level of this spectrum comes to 38.1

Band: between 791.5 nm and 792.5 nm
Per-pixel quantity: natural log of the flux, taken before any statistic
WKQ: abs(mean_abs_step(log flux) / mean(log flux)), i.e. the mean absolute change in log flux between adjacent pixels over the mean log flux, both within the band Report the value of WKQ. 0.0024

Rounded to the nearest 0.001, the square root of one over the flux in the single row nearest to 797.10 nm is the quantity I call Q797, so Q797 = 0.227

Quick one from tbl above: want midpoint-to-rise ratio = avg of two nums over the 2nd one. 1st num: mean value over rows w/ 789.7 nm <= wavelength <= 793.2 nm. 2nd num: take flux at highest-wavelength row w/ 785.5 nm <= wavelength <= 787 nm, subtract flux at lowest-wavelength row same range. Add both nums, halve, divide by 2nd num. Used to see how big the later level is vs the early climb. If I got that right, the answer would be -71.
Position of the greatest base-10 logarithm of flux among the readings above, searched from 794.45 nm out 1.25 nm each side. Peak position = 795.60 nm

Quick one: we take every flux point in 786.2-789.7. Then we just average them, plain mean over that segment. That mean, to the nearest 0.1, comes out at 19.3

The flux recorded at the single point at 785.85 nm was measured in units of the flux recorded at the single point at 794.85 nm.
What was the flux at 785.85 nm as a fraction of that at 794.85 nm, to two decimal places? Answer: 1.09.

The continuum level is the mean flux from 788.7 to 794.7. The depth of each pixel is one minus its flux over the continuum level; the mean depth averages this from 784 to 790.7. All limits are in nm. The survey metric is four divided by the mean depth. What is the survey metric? -86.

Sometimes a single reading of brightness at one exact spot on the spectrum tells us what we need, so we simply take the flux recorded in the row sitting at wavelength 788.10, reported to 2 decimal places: 19.04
